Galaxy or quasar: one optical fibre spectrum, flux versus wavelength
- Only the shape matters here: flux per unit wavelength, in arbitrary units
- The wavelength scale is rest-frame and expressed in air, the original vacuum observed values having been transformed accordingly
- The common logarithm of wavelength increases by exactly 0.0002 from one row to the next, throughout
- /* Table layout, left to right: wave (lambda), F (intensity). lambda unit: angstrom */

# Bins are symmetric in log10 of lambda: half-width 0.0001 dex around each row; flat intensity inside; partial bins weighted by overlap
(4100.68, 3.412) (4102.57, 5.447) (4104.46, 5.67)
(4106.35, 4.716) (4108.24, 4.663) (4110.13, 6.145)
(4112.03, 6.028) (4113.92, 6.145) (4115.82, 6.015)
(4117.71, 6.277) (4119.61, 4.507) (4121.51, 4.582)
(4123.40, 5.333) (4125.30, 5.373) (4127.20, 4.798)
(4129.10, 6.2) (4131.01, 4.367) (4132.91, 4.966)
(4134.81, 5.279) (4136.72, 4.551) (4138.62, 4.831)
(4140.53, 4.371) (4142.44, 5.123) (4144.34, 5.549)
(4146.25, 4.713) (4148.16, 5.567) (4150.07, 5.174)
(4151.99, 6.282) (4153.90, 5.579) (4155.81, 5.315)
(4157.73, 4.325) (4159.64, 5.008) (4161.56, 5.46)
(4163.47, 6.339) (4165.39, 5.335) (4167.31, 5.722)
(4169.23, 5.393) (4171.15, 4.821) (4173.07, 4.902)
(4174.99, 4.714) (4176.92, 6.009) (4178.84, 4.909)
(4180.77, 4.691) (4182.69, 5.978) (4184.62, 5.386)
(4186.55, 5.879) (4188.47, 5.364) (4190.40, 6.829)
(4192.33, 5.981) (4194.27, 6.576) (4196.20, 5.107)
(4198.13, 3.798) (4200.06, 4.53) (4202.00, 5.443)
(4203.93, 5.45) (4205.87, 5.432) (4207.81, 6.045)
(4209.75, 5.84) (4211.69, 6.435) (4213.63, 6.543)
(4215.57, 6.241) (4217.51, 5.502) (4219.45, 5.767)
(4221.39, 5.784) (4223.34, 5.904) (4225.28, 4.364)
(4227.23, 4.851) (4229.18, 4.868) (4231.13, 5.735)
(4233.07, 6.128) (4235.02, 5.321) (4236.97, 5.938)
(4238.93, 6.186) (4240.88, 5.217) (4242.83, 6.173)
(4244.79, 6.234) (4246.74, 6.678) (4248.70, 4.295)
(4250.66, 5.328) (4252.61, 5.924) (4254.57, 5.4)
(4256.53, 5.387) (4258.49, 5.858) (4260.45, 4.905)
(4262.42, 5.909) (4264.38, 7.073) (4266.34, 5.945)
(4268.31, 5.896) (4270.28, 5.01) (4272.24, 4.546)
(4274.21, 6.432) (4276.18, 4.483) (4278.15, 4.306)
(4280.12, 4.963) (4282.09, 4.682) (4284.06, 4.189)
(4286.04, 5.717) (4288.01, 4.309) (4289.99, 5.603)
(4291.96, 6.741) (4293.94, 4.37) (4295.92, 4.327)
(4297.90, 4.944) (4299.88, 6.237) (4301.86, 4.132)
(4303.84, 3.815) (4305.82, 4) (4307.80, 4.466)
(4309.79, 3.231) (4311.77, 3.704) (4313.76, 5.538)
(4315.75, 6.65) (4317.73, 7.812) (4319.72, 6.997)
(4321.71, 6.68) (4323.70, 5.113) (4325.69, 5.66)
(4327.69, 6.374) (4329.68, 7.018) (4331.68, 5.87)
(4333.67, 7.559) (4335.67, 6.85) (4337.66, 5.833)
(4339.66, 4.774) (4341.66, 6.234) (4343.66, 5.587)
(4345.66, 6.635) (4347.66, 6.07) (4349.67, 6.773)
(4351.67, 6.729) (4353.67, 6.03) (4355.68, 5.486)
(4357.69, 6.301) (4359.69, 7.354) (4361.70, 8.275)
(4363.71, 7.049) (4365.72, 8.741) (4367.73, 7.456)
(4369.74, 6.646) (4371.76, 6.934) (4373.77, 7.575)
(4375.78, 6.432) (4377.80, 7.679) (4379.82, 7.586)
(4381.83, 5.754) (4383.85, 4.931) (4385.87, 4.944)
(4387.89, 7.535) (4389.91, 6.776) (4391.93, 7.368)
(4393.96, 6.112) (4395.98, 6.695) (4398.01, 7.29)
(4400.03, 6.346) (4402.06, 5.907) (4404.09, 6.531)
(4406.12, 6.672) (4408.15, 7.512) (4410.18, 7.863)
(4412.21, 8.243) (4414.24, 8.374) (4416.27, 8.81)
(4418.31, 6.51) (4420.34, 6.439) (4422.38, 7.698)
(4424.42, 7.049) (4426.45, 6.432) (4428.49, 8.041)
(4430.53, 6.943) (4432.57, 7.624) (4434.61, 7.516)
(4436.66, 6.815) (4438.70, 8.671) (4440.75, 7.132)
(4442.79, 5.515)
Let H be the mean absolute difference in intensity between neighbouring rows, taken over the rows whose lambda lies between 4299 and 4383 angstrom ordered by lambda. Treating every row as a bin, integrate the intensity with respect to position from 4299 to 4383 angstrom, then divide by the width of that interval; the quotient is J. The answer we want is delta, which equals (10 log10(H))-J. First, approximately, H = 0.92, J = 6.2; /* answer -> -6.6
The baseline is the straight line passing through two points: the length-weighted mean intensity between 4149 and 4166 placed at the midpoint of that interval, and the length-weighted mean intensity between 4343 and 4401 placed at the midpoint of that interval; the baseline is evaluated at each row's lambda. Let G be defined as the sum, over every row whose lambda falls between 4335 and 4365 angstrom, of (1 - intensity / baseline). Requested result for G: 0.5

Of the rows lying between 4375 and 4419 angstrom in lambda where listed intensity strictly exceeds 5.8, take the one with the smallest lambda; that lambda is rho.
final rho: 4375.78 angstrom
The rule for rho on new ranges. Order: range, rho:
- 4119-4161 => 4129.10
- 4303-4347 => 4315.75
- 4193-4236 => 4194.27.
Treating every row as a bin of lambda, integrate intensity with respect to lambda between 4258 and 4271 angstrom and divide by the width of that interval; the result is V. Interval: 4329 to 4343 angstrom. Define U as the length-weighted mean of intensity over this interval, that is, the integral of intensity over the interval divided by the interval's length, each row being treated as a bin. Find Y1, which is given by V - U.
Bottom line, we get -0.5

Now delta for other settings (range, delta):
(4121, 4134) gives -5.7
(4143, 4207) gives -6.9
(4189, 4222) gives -8.3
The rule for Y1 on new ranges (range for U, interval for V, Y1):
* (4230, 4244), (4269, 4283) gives -0.9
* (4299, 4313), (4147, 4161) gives 1.1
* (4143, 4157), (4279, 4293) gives -0.3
